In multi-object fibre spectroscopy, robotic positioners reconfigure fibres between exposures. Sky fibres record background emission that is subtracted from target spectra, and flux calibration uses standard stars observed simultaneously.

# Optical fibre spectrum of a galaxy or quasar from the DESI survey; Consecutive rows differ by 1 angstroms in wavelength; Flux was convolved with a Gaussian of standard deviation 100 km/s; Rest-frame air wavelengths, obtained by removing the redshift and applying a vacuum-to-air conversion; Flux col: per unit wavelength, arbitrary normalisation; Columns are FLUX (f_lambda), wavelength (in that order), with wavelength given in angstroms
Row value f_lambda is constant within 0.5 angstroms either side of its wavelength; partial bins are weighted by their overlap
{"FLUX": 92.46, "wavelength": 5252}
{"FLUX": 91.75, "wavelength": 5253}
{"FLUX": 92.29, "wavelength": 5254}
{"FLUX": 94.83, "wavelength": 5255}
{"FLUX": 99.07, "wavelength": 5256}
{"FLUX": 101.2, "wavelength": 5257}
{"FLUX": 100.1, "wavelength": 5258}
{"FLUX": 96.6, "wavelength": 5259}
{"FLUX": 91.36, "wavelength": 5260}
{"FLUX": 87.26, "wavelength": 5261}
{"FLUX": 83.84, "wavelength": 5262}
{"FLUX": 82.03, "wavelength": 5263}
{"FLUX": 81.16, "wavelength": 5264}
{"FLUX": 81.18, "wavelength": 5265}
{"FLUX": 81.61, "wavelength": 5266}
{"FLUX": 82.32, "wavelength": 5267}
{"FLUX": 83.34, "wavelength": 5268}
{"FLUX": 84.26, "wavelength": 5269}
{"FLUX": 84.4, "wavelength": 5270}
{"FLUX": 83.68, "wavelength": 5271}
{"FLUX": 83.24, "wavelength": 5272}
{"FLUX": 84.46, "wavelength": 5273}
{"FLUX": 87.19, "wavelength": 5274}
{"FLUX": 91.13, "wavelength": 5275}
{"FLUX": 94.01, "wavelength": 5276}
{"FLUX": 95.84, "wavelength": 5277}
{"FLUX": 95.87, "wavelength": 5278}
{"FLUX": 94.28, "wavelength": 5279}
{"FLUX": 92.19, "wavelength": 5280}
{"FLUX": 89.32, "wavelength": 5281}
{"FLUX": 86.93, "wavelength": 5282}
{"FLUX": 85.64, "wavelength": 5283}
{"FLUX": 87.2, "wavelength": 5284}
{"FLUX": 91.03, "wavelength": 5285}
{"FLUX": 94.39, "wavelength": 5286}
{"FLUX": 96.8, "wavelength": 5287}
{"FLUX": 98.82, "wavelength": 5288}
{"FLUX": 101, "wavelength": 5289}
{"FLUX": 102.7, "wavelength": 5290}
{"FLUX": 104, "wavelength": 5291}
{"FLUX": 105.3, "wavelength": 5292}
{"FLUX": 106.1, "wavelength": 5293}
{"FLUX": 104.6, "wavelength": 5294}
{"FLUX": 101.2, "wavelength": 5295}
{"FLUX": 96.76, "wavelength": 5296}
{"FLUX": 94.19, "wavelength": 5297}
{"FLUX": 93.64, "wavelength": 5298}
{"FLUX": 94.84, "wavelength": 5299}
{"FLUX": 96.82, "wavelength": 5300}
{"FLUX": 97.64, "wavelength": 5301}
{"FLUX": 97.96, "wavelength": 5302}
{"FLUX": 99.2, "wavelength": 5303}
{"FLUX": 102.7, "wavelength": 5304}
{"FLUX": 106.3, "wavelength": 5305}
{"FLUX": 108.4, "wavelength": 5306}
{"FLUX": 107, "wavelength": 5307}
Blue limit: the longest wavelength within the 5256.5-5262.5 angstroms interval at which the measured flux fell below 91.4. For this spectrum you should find 5262 angstroms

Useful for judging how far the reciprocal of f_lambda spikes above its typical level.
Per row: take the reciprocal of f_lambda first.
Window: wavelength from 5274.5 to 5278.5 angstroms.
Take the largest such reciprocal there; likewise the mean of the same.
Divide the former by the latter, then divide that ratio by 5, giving 0.207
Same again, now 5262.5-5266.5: 0.201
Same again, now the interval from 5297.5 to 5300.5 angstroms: 0.203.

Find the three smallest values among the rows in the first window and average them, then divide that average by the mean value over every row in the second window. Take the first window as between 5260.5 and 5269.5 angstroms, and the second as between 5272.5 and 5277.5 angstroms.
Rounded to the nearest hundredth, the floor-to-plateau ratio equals 0.90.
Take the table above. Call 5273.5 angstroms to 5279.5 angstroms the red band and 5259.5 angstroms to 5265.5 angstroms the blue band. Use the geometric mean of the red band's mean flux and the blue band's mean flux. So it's 88.7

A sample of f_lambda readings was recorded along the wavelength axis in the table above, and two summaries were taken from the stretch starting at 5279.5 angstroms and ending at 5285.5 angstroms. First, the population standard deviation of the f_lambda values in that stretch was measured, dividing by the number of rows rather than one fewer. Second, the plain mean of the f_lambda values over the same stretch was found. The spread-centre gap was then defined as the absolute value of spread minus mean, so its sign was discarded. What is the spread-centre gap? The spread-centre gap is 86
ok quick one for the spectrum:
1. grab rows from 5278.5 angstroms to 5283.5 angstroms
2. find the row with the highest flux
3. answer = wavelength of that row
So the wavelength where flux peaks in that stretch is 5279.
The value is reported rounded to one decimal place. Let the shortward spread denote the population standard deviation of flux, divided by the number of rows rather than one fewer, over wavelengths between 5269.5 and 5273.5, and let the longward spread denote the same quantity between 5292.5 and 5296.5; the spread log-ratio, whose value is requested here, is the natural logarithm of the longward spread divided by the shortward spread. 2.0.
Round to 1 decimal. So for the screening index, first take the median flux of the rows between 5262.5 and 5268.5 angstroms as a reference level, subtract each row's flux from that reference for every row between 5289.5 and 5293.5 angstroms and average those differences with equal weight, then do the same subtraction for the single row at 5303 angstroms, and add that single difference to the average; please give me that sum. -40.1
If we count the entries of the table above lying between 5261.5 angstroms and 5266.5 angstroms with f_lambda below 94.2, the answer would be 5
